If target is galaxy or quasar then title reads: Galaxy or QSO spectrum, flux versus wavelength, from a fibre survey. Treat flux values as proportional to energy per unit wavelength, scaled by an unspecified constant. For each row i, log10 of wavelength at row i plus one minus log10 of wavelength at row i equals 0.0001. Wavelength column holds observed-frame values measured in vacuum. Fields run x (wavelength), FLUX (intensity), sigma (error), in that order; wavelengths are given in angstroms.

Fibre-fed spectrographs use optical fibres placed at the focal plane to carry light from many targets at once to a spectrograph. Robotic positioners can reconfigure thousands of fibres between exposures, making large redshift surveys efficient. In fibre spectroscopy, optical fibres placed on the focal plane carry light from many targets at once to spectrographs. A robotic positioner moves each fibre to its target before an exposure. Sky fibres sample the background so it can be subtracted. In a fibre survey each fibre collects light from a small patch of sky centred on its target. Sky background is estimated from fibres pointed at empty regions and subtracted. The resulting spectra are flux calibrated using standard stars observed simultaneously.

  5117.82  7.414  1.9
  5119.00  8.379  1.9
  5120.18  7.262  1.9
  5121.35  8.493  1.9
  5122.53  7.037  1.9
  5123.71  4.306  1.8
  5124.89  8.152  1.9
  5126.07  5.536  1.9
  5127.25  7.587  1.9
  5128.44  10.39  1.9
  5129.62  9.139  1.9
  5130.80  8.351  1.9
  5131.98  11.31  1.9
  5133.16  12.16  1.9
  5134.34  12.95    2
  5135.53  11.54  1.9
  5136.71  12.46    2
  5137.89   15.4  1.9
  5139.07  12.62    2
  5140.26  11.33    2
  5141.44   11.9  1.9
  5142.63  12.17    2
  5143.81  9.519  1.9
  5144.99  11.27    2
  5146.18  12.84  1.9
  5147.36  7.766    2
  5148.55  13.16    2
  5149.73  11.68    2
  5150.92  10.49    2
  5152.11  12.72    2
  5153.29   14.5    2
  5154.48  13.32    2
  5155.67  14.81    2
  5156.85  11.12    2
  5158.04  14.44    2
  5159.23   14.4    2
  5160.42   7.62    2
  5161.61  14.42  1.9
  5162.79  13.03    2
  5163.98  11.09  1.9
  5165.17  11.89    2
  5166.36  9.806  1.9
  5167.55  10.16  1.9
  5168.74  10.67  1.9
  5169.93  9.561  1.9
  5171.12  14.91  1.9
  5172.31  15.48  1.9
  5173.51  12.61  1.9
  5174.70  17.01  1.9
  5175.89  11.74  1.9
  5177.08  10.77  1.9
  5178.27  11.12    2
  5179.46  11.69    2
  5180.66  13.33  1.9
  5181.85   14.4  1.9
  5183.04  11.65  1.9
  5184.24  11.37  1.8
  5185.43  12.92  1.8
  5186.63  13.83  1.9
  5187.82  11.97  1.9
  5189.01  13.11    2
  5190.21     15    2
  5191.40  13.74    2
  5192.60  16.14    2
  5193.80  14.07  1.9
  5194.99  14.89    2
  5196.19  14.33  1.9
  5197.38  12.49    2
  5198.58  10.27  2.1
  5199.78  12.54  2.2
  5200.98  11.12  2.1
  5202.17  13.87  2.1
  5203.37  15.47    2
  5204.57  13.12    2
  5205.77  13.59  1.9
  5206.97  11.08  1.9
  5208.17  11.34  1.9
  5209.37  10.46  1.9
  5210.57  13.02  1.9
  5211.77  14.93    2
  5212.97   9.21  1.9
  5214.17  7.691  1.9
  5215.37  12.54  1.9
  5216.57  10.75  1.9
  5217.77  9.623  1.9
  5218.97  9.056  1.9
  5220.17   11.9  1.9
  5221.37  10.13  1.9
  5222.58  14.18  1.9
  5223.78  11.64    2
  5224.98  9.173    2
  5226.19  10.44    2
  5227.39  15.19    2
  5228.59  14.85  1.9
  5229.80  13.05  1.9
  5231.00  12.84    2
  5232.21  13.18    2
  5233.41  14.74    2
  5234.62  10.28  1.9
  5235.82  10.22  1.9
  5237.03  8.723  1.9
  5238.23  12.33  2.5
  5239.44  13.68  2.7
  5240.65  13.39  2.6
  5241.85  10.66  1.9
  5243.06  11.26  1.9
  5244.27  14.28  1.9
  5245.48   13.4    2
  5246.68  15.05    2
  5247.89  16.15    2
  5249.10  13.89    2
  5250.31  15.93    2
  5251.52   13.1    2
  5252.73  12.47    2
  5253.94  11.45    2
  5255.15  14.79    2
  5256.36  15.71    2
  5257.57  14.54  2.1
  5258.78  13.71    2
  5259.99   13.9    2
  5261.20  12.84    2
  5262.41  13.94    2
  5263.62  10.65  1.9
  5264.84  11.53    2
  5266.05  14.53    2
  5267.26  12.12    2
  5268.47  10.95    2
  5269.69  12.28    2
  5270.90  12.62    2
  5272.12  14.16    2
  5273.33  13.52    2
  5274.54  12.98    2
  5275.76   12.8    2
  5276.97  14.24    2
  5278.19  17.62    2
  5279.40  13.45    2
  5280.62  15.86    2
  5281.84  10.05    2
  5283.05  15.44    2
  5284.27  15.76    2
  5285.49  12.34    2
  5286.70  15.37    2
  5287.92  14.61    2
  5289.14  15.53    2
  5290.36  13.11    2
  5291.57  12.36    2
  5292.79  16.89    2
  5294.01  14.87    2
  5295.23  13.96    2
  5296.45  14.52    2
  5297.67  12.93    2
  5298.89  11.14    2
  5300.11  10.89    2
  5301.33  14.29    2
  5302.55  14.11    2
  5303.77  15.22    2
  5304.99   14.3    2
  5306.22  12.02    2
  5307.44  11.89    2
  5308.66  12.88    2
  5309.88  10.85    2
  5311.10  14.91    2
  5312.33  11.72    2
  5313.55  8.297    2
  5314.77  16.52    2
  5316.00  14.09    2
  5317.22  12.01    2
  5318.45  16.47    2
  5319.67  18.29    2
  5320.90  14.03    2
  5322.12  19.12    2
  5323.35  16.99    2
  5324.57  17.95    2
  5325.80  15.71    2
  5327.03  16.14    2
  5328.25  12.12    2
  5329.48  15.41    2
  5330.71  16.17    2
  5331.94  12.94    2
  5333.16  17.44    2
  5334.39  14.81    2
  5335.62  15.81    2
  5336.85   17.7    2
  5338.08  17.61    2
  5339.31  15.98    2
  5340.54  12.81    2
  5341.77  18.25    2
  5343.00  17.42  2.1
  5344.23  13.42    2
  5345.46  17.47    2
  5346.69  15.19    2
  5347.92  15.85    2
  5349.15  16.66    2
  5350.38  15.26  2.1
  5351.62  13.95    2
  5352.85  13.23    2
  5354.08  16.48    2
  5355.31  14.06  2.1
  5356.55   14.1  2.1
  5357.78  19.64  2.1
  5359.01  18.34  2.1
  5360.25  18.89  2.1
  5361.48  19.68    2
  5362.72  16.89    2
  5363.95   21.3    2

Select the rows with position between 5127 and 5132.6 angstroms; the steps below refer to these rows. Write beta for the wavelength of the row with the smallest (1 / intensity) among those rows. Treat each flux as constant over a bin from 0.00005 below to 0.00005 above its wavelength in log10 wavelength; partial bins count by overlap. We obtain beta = 5131.98 angstroms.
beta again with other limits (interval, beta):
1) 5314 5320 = 5319.67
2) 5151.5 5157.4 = 5155.67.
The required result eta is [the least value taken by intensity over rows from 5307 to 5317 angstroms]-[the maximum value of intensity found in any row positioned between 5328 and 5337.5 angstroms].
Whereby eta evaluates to -9.4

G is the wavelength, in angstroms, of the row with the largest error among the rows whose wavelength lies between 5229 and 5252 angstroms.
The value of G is 5239.44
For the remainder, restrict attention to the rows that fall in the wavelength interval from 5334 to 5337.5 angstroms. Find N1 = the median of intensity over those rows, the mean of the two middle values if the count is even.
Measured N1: 15.8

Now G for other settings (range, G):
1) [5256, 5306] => 5257.57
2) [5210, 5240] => 5239.44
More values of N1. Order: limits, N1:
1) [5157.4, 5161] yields 14.4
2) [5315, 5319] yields 14.1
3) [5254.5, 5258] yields 14.8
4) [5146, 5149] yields 12.8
